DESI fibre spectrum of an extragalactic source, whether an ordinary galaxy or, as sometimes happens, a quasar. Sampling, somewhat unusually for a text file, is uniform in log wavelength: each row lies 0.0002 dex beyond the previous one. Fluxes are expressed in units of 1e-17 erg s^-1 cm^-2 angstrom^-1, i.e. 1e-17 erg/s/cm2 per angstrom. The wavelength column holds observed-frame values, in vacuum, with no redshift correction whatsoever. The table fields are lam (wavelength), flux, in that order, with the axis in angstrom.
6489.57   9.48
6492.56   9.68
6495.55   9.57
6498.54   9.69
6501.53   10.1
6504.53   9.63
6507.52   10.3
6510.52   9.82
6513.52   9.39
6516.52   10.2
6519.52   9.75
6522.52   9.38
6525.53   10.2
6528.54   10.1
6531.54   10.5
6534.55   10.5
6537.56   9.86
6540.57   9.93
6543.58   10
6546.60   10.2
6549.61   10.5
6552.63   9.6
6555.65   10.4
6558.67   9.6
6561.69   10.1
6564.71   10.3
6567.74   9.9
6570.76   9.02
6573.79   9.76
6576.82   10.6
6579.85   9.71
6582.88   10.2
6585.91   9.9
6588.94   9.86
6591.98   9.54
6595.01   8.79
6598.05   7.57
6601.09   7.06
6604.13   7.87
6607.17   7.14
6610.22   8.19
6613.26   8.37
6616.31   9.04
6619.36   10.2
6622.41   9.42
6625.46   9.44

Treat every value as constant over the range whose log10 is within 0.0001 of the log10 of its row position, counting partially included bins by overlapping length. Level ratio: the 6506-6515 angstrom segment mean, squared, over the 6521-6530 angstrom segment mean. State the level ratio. 9.8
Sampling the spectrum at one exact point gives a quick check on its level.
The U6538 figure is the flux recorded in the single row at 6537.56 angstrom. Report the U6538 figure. 9.86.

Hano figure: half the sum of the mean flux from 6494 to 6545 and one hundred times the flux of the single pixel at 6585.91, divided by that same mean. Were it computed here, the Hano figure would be 50.3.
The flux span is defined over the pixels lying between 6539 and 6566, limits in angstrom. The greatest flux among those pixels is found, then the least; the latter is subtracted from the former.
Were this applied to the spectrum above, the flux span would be 0.90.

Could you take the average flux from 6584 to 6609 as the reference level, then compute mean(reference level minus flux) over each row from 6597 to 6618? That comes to 0.57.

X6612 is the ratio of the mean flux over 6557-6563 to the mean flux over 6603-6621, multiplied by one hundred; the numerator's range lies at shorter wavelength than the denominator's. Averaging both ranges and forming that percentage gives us 116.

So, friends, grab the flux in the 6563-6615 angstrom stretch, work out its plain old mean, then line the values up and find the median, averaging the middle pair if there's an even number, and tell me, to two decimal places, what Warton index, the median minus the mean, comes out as 0.49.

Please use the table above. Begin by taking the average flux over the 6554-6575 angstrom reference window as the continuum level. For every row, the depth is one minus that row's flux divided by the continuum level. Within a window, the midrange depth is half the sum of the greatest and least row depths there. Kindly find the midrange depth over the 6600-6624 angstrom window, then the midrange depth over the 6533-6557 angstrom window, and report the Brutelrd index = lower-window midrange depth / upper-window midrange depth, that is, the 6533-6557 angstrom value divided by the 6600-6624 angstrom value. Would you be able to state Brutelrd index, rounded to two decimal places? -0.15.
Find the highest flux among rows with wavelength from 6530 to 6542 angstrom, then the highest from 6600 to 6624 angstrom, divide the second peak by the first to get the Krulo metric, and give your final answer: 0.97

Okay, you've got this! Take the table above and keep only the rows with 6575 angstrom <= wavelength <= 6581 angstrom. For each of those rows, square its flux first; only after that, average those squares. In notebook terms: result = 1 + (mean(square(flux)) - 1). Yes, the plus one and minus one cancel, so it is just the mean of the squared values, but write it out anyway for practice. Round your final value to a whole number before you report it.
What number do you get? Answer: 103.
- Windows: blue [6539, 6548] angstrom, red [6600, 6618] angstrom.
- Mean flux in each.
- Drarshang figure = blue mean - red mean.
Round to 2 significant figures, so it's 2.1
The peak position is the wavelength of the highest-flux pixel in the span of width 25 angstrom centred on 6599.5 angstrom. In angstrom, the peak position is 6588.94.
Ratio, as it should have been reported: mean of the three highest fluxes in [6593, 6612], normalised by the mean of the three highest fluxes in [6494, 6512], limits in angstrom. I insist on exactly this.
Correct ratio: 0.82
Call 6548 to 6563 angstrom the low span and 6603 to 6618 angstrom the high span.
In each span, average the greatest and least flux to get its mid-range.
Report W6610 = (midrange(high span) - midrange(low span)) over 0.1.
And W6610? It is -20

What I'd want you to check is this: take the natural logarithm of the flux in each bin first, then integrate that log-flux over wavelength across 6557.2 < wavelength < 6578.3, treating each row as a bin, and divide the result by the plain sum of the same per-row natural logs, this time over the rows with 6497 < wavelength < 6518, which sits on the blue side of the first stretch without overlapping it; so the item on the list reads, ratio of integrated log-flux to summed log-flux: 3.0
